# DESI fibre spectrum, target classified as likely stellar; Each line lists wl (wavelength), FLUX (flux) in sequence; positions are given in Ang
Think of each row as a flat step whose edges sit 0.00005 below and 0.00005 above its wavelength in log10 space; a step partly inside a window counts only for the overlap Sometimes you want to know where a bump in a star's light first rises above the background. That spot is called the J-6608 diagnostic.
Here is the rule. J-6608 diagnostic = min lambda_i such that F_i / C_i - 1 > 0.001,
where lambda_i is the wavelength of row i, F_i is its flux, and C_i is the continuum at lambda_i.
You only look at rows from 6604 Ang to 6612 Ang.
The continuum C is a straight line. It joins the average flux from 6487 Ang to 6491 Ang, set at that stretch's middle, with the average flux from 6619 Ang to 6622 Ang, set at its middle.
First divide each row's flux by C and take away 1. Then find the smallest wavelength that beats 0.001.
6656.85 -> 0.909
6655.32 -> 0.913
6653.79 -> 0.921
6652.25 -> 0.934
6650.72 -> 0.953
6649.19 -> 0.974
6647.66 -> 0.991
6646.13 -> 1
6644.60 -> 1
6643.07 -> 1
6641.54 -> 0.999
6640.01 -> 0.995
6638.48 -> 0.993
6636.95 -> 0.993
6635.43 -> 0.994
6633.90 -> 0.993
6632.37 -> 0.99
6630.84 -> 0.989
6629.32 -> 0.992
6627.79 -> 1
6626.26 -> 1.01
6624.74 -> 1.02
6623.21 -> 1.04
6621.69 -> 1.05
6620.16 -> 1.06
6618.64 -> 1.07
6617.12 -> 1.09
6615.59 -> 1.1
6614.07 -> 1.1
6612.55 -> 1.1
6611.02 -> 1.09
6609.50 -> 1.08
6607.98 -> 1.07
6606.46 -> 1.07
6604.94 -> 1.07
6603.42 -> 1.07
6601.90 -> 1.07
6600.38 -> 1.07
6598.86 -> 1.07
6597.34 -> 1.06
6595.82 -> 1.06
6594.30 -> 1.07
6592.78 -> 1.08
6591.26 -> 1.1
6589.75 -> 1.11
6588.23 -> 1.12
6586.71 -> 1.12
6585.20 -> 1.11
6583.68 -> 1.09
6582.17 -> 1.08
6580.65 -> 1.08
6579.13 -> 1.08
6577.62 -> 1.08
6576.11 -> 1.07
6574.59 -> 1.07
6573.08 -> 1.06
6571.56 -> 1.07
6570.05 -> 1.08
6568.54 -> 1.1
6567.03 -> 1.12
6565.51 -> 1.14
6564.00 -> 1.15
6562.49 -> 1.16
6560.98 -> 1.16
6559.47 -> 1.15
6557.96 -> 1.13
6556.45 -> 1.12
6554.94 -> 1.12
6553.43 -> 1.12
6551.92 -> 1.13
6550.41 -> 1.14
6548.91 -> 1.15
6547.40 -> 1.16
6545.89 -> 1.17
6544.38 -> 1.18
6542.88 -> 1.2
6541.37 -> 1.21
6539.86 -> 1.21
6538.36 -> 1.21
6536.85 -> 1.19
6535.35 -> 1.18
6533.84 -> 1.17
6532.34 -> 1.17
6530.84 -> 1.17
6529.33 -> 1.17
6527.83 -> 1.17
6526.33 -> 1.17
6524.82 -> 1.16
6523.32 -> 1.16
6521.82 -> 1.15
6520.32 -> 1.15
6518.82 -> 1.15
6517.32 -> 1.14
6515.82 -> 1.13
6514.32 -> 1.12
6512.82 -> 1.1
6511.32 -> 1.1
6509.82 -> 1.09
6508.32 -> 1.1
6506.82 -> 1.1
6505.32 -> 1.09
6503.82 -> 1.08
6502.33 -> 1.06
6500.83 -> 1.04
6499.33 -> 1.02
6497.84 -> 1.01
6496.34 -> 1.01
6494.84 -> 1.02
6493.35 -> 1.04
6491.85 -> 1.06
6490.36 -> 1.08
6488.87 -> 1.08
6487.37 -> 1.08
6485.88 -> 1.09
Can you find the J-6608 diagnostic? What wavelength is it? 6604.94 Ang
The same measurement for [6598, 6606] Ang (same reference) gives 6598.86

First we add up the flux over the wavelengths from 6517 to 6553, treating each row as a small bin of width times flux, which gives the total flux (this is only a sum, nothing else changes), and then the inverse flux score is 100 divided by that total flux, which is 2.4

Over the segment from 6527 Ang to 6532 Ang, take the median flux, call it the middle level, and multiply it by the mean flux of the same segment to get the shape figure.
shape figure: 1.37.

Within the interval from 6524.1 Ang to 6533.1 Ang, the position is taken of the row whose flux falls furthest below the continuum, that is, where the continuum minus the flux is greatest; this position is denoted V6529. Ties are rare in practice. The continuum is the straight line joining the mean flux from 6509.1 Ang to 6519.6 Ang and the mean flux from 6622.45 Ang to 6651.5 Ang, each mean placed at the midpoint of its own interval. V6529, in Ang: 6524.82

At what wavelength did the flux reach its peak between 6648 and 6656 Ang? 6649.19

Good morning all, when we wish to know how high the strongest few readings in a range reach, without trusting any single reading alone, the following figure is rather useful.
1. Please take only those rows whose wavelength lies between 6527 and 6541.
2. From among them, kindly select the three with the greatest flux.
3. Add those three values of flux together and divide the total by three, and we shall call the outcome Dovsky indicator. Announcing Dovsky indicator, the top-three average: 1.20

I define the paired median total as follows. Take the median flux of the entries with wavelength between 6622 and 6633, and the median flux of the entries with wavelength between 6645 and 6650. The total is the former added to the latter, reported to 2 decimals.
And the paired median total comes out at 1.99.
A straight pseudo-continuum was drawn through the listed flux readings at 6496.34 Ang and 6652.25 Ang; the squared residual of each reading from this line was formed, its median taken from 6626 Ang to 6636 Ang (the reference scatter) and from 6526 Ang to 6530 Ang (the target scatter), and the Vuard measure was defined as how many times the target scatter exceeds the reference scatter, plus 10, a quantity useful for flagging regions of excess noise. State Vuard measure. 22.3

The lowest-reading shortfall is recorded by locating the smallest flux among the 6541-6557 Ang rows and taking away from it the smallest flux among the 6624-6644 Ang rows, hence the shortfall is 0.13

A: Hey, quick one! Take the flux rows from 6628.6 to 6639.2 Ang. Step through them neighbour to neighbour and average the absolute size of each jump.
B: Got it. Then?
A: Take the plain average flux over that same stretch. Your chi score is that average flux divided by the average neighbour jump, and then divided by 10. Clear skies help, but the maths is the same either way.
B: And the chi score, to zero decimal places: 66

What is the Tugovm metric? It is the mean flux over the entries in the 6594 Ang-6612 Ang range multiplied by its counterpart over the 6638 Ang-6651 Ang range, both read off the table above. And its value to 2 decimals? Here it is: 1.06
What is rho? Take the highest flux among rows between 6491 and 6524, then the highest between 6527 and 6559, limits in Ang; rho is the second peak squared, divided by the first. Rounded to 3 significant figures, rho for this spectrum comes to 1.26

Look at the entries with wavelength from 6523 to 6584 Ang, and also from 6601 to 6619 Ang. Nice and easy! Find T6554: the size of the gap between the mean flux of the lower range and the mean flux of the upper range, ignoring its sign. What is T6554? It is 0.06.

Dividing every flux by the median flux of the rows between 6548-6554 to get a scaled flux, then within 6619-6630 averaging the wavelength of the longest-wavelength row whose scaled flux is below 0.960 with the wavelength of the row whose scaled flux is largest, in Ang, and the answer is 6624.7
